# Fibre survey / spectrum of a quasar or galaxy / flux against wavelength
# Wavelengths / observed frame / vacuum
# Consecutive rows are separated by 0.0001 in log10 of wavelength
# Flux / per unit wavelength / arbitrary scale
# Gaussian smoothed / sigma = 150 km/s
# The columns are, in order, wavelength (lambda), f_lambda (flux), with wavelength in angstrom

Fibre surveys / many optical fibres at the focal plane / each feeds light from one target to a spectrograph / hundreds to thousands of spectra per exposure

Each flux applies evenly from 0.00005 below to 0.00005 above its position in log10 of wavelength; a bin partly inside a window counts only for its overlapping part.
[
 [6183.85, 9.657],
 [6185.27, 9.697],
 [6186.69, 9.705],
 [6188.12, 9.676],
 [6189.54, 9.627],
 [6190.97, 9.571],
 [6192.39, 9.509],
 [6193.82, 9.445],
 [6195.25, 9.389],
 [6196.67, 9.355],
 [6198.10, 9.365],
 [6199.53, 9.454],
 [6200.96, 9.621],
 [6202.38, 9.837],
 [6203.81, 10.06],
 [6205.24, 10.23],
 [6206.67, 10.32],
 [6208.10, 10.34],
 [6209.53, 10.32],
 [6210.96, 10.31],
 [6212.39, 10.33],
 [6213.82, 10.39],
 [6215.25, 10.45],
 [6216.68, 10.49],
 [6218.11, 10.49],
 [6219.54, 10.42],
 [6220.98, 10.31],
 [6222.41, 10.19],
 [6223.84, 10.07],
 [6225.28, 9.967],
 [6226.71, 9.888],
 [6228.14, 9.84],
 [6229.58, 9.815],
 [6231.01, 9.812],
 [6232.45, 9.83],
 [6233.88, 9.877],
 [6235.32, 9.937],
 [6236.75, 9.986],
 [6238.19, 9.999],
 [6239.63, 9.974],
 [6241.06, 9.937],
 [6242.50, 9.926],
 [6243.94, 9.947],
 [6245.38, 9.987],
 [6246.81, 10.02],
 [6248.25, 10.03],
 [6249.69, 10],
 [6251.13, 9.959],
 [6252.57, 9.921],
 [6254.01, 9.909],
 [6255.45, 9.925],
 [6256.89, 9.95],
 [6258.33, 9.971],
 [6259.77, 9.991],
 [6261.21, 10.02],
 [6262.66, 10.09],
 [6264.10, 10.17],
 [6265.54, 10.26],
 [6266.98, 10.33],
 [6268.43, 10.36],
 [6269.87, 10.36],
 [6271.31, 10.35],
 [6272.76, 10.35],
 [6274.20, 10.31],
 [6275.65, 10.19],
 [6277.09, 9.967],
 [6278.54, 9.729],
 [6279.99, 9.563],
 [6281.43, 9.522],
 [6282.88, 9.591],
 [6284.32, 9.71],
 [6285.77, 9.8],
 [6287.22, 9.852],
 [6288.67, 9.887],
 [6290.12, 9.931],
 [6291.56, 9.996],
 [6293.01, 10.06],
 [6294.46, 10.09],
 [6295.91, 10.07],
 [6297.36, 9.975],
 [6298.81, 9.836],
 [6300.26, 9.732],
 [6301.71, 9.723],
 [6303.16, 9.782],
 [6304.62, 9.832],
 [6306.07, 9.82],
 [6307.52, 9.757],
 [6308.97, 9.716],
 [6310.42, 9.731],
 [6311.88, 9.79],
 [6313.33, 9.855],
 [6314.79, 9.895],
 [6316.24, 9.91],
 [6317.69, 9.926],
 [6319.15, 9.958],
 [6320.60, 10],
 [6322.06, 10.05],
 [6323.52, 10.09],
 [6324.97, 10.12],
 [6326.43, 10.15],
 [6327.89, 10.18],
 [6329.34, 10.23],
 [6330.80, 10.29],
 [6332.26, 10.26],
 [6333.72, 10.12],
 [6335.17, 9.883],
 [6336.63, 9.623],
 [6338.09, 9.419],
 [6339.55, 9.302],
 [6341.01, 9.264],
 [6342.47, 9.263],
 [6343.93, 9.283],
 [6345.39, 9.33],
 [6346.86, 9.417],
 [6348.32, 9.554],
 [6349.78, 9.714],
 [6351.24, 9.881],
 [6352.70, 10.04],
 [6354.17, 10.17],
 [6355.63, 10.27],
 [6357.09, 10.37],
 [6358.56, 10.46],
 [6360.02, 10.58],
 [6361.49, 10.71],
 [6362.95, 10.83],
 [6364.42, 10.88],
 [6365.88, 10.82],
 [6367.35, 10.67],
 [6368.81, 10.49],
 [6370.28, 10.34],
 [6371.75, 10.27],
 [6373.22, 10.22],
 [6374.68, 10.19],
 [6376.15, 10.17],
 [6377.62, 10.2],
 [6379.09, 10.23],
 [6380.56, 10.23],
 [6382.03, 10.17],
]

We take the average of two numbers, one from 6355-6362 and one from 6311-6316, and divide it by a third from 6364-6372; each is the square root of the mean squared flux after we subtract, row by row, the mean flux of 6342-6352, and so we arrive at 0.61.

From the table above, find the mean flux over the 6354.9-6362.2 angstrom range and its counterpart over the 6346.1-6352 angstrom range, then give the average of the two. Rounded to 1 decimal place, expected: 10.1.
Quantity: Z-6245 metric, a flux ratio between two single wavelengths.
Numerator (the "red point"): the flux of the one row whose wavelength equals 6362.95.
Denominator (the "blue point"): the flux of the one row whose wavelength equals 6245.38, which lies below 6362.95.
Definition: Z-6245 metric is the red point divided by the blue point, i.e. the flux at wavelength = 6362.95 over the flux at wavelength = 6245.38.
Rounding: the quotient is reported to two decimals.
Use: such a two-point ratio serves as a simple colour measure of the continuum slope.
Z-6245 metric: 1.08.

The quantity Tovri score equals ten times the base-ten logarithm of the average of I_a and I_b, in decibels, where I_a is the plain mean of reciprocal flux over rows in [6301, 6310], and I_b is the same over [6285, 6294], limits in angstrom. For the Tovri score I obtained -9.9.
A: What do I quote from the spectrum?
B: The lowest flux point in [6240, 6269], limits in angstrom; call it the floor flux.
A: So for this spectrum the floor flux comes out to 9.909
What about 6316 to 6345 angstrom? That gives 9.263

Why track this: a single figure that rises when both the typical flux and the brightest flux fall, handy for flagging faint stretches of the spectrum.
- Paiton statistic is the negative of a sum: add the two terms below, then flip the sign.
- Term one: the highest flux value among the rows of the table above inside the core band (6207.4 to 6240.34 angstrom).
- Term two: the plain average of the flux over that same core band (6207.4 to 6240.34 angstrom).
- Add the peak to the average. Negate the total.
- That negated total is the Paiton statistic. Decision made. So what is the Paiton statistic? -20.6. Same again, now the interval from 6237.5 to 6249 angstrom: -20.0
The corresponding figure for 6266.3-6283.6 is -20.4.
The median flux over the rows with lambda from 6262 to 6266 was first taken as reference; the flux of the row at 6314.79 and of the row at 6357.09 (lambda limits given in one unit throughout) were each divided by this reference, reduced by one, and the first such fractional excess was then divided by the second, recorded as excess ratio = -1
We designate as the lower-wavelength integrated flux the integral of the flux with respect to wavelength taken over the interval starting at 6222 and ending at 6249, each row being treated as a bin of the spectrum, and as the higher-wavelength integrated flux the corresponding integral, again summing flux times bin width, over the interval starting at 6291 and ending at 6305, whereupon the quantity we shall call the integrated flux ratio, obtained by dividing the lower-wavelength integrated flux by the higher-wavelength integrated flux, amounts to 1.9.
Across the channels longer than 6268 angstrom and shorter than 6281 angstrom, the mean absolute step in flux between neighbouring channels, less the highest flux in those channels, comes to -10.3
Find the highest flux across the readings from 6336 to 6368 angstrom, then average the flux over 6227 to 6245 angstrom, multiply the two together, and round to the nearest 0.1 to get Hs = 107.8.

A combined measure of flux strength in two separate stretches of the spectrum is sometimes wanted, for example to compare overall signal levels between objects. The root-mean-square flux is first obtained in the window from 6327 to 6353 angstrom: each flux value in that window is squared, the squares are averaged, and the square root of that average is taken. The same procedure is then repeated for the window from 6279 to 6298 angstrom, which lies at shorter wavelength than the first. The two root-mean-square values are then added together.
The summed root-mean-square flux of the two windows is 19.58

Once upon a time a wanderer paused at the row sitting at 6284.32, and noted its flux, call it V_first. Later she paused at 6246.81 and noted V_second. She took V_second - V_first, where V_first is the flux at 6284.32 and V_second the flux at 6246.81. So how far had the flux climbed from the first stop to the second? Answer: 0.31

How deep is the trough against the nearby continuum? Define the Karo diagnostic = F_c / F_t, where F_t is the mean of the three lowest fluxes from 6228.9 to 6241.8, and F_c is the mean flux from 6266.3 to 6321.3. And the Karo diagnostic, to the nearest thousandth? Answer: 1.011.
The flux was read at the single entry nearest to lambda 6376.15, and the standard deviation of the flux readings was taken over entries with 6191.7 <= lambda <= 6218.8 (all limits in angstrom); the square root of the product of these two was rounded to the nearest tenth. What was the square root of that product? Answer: 2.1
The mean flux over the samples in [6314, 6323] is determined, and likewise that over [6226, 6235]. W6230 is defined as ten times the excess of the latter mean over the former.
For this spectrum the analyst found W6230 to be -1.1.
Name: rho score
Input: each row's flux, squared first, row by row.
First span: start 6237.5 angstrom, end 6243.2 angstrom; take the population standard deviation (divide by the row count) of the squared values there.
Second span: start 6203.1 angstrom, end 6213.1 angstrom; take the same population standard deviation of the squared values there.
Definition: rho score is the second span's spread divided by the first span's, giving 3.27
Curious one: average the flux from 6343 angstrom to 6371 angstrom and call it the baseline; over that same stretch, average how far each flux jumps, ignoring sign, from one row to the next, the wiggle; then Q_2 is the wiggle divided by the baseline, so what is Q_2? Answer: 0.0116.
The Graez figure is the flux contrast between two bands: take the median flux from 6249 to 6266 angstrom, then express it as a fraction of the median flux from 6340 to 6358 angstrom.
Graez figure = 1.04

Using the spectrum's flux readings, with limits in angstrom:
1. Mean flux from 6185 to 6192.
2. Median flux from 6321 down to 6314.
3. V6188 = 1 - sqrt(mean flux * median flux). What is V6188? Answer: -8.79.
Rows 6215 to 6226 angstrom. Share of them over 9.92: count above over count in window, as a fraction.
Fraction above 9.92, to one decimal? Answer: 1.0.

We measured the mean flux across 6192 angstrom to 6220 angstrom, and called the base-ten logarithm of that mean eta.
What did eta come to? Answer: 1.00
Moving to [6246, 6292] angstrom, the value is 1.00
